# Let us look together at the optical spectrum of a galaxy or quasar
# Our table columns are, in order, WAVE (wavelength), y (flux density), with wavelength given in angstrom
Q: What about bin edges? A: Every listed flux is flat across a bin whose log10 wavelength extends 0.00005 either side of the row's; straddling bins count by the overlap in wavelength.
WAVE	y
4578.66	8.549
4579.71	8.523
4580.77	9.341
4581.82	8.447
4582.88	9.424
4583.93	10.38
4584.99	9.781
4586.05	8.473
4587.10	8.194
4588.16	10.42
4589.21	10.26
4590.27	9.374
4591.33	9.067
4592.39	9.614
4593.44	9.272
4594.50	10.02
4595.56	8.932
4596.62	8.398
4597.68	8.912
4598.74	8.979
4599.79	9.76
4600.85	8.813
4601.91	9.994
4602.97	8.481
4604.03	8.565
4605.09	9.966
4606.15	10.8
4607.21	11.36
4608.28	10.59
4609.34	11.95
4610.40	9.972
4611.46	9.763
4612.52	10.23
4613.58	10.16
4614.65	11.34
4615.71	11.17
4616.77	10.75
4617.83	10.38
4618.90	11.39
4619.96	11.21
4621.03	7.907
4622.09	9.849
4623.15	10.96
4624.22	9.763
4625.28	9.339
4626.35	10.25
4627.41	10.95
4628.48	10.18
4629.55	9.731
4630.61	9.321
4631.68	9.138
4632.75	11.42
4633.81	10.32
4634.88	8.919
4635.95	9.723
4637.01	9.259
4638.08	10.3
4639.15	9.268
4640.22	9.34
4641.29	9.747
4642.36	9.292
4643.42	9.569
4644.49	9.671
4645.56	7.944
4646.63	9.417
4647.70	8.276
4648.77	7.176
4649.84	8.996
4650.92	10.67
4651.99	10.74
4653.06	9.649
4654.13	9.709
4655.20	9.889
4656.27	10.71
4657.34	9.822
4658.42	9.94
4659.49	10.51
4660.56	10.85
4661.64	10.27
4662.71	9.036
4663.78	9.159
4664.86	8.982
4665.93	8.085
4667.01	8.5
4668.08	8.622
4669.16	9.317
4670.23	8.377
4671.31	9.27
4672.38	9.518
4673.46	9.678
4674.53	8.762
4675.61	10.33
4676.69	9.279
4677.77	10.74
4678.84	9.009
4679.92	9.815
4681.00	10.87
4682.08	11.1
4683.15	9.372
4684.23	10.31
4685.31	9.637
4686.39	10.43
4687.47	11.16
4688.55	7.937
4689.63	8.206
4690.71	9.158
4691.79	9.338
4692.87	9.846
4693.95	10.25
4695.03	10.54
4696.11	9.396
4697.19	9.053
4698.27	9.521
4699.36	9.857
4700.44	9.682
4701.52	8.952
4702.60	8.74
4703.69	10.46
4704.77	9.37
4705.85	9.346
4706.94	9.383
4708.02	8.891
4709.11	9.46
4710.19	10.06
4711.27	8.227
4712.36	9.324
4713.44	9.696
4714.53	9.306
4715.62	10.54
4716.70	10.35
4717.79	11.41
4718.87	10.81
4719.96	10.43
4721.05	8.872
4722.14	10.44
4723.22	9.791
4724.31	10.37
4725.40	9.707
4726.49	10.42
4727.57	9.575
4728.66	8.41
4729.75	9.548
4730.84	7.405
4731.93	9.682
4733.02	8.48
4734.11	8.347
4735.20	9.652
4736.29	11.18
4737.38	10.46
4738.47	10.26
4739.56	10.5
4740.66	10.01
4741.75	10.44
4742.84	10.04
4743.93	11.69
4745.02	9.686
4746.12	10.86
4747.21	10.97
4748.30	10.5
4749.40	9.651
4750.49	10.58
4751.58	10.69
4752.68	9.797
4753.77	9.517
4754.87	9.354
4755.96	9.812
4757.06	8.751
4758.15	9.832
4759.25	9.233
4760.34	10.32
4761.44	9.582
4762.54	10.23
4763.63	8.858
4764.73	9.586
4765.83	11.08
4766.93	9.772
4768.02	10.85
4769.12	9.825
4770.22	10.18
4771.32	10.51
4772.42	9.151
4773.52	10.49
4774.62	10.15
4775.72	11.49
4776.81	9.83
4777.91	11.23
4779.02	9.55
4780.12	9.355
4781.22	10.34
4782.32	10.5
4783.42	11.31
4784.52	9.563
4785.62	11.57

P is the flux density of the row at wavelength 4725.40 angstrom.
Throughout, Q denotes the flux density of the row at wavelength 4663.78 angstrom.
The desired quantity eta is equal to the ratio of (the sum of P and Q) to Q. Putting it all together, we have 2.06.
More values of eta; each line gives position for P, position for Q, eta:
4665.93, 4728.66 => 1.96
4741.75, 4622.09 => 2.06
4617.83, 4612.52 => 2.01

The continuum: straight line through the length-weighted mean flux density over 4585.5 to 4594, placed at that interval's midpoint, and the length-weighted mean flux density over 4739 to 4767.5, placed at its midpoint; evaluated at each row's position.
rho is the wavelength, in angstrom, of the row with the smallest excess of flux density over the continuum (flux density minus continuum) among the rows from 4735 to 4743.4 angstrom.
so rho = 4735.20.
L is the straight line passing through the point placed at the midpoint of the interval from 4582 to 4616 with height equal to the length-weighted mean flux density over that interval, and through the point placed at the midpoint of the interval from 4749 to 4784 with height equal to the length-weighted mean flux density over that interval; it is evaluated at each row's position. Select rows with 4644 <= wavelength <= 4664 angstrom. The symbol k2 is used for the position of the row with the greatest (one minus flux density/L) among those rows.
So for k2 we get 4648.77 angstrom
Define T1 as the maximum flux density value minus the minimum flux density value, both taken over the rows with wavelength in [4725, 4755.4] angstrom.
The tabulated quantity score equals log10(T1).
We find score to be 0.63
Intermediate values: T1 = 4.3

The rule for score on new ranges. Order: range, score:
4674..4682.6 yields 0.37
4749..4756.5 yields 0.13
